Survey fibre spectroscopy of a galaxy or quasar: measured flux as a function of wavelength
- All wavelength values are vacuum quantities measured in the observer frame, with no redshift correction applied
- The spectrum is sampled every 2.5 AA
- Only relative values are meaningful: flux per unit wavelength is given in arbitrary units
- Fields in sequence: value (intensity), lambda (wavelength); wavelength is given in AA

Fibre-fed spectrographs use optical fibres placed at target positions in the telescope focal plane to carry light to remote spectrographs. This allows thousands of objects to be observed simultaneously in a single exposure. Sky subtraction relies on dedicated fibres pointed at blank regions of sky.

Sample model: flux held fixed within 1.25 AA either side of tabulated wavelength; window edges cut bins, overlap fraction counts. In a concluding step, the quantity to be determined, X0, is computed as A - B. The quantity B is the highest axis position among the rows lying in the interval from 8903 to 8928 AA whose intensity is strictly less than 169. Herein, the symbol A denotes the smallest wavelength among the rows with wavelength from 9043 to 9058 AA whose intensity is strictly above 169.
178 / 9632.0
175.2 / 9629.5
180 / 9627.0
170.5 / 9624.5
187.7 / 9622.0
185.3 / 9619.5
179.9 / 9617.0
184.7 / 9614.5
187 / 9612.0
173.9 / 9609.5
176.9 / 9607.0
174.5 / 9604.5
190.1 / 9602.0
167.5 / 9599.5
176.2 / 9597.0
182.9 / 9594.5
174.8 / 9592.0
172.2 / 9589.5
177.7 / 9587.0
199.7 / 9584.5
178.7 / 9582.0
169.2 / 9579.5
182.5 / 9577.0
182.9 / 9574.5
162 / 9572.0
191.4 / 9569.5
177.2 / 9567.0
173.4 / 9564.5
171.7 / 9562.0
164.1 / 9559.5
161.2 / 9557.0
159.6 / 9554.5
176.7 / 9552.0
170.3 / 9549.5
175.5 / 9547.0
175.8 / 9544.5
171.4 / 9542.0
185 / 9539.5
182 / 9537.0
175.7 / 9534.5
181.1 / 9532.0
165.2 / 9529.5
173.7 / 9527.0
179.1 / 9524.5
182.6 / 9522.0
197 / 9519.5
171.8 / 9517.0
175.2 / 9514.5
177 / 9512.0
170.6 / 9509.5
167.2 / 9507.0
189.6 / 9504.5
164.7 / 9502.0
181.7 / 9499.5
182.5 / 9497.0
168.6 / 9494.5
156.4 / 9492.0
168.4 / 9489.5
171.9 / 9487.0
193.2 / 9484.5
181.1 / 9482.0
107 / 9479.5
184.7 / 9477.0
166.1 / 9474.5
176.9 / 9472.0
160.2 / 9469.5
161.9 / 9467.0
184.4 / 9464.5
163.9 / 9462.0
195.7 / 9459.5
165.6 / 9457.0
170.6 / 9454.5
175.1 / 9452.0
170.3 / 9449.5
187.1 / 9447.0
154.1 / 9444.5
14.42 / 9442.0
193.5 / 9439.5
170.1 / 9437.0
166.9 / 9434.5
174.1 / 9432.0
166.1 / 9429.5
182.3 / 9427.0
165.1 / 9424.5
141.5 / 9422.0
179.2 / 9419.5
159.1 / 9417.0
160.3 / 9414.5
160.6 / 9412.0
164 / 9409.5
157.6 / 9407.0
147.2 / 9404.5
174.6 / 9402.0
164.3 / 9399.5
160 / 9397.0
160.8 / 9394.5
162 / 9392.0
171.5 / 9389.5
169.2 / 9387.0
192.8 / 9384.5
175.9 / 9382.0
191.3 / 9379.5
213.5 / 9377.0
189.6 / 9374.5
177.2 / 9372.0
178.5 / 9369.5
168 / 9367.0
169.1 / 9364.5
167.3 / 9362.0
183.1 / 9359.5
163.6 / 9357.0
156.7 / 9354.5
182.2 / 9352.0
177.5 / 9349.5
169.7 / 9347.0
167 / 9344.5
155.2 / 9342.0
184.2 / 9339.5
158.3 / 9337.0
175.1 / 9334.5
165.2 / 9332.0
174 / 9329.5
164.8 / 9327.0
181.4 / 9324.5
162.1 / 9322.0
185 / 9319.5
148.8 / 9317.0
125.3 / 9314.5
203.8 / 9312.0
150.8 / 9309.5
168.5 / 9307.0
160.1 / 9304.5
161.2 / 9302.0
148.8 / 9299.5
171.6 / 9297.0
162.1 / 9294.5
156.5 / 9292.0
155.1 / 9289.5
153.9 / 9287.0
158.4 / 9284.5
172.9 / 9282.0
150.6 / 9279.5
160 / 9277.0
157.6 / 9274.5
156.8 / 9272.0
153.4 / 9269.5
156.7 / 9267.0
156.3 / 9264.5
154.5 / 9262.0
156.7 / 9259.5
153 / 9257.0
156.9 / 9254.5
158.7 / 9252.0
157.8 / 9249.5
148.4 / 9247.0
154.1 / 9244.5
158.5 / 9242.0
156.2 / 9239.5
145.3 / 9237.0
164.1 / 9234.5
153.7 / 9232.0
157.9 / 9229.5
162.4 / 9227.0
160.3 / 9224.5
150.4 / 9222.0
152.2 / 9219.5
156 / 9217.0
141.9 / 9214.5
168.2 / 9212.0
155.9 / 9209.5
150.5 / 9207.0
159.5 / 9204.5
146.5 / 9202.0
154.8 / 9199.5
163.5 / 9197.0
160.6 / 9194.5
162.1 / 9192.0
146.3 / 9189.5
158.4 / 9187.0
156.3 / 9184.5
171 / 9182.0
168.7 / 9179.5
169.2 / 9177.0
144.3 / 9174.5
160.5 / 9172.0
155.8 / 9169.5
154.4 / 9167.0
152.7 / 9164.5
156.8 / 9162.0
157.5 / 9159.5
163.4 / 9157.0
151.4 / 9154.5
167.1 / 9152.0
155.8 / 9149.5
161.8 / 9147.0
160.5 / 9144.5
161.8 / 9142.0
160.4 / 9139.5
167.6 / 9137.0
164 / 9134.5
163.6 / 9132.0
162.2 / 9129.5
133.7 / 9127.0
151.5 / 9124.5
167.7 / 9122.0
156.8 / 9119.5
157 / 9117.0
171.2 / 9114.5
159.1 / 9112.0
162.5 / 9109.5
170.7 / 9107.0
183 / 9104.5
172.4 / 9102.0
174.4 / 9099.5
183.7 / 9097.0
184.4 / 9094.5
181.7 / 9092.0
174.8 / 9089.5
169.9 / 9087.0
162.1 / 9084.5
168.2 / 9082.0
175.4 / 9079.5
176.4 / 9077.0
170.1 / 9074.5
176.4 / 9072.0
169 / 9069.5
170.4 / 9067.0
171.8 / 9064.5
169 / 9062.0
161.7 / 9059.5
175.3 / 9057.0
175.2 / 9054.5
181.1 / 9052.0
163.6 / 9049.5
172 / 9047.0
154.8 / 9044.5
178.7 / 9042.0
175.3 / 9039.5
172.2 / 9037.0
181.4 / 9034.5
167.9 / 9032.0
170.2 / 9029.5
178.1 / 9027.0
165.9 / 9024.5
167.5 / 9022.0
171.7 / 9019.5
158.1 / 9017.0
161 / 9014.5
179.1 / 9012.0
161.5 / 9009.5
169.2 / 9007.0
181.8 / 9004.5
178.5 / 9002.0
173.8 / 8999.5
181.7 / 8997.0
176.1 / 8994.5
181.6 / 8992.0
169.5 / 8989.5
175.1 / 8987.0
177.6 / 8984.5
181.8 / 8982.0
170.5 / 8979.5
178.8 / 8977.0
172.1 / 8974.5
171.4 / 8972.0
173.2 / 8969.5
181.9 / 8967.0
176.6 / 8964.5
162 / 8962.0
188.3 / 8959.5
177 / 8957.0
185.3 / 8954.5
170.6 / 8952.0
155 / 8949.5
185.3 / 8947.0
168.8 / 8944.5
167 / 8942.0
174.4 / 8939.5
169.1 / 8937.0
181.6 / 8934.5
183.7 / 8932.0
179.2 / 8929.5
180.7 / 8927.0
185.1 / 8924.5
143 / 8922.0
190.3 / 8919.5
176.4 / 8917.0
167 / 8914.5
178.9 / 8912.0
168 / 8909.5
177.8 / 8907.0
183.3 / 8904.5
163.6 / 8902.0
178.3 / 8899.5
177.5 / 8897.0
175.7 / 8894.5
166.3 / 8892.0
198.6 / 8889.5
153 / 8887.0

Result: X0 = 125.0 AA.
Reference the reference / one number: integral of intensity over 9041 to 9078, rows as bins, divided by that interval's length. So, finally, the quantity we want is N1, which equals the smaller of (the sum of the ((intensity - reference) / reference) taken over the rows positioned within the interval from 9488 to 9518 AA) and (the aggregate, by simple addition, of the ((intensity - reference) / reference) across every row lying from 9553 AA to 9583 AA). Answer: 0.1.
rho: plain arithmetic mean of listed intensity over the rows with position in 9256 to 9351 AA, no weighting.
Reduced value 162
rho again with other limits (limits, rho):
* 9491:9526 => 176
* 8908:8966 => 174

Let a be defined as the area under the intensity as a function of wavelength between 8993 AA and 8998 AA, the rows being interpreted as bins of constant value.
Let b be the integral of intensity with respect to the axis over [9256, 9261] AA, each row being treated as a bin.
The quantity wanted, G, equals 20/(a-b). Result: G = 0.2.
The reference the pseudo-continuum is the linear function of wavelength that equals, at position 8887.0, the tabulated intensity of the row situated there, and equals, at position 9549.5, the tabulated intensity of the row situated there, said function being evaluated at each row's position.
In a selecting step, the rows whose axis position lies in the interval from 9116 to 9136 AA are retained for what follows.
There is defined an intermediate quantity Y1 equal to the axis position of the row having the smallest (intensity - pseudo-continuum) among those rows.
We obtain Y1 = 9127.0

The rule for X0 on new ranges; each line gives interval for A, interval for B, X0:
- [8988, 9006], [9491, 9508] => -517.5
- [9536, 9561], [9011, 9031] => 512.5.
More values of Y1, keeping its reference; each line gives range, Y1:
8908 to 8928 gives 8922.0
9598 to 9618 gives 9599.5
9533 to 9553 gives 9549.5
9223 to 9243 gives 9237.0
